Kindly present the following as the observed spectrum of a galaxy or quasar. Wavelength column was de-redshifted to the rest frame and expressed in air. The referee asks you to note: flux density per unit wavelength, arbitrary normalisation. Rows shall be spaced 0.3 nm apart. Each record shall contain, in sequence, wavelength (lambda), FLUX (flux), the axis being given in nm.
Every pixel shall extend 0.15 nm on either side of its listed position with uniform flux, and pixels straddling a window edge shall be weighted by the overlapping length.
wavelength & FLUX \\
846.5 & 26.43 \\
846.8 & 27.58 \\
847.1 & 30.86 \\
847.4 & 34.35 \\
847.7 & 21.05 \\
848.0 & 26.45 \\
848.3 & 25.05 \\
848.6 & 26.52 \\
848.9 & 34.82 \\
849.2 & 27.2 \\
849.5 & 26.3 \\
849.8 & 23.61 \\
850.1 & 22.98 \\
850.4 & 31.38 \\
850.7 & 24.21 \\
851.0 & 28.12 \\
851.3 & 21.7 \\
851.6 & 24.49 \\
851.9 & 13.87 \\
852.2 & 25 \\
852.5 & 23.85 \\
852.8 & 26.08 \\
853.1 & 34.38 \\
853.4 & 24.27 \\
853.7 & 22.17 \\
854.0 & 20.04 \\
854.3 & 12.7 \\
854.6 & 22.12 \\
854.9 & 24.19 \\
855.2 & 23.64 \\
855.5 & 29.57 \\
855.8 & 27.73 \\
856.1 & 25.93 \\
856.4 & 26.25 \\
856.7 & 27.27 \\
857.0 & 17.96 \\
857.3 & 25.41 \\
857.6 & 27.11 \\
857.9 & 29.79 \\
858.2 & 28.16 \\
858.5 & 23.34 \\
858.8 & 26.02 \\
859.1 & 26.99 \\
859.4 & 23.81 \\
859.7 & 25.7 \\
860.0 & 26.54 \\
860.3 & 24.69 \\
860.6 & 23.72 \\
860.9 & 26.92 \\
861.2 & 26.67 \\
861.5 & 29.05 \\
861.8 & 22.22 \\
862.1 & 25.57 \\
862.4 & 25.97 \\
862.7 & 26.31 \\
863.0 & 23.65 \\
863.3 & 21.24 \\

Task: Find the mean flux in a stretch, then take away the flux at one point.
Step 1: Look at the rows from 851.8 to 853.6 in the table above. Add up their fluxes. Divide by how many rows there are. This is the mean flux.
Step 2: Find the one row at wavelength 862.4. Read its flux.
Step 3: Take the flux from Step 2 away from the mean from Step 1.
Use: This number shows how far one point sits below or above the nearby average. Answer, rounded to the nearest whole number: -1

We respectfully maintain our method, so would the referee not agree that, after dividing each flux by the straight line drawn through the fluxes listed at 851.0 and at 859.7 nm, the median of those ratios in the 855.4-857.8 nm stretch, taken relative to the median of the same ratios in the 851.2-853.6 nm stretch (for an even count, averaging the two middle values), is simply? 1.14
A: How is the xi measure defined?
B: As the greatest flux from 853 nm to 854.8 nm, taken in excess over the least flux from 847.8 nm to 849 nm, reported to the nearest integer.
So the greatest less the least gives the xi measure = 9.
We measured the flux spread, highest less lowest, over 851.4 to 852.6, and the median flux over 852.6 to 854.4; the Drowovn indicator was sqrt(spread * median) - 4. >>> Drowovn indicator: 12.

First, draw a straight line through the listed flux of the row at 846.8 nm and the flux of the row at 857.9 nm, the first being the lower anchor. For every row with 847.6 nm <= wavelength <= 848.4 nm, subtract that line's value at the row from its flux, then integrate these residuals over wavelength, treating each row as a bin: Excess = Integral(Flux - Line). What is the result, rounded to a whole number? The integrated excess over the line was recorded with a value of -3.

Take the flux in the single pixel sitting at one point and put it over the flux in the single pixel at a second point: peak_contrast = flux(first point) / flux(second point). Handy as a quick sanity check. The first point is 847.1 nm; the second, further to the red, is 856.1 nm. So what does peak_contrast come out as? 1.19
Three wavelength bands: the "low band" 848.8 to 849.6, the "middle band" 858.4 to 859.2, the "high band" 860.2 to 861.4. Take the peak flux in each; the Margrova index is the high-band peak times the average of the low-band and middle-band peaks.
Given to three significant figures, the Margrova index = 832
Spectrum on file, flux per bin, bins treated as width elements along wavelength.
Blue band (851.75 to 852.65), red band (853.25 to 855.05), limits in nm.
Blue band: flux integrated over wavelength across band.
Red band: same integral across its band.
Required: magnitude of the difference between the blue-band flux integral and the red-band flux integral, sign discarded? 19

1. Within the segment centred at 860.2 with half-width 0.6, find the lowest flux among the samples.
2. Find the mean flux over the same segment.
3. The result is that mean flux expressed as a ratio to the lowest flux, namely 1.06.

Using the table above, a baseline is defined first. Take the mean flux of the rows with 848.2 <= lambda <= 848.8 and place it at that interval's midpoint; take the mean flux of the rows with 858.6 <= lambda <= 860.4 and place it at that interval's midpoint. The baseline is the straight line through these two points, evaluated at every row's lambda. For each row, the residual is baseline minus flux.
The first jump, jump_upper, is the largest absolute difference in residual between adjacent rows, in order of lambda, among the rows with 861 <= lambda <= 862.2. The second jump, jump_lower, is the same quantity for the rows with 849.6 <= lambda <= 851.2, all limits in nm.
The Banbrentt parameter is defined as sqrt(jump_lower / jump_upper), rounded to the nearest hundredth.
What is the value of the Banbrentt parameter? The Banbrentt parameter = 1.11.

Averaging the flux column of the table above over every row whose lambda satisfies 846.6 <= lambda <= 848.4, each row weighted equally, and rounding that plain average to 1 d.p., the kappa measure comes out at 27.6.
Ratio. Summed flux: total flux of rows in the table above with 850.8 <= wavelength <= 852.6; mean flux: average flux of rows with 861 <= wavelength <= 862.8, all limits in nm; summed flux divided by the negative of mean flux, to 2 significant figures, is -5.3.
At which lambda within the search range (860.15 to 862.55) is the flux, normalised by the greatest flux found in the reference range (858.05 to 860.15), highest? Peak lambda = 861.5 nm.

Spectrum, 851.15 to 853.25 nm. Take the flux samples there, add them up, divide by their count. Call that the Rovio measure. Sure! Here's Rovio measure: 24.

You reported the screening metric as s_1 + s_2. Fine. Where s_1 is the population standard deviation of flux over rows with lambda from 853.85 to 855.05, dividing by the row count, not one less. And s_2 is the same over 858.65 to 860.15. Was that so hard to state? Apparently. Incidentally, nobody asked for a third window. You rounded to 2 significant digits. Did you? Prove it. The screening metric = 5.4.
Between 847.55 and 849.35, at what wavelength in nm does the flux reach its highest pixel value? 848.9 nm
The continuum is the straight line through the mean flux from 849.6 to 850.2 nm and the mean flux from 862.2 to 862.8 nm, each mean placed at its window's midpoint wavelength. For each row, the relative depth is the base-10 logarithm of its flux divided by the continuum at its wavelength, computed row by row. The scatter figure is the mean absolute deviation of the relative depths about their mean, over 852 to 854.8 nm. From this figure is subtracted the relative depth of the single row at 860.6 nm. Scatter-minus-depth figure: 0.11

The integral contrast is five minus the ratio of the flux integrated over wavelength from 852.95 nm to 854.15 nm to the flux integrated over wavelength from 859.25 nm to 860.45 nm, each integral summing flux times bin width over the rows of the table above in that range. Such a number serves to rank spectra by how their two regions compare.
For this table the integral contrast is 4.00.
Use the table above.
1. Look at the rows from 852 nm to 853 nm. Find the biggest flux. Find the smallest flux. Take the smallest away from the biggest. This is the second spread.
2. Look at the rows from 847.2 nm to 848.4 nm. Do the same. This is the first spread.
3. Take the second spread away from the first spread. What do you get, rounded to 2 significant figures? 11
